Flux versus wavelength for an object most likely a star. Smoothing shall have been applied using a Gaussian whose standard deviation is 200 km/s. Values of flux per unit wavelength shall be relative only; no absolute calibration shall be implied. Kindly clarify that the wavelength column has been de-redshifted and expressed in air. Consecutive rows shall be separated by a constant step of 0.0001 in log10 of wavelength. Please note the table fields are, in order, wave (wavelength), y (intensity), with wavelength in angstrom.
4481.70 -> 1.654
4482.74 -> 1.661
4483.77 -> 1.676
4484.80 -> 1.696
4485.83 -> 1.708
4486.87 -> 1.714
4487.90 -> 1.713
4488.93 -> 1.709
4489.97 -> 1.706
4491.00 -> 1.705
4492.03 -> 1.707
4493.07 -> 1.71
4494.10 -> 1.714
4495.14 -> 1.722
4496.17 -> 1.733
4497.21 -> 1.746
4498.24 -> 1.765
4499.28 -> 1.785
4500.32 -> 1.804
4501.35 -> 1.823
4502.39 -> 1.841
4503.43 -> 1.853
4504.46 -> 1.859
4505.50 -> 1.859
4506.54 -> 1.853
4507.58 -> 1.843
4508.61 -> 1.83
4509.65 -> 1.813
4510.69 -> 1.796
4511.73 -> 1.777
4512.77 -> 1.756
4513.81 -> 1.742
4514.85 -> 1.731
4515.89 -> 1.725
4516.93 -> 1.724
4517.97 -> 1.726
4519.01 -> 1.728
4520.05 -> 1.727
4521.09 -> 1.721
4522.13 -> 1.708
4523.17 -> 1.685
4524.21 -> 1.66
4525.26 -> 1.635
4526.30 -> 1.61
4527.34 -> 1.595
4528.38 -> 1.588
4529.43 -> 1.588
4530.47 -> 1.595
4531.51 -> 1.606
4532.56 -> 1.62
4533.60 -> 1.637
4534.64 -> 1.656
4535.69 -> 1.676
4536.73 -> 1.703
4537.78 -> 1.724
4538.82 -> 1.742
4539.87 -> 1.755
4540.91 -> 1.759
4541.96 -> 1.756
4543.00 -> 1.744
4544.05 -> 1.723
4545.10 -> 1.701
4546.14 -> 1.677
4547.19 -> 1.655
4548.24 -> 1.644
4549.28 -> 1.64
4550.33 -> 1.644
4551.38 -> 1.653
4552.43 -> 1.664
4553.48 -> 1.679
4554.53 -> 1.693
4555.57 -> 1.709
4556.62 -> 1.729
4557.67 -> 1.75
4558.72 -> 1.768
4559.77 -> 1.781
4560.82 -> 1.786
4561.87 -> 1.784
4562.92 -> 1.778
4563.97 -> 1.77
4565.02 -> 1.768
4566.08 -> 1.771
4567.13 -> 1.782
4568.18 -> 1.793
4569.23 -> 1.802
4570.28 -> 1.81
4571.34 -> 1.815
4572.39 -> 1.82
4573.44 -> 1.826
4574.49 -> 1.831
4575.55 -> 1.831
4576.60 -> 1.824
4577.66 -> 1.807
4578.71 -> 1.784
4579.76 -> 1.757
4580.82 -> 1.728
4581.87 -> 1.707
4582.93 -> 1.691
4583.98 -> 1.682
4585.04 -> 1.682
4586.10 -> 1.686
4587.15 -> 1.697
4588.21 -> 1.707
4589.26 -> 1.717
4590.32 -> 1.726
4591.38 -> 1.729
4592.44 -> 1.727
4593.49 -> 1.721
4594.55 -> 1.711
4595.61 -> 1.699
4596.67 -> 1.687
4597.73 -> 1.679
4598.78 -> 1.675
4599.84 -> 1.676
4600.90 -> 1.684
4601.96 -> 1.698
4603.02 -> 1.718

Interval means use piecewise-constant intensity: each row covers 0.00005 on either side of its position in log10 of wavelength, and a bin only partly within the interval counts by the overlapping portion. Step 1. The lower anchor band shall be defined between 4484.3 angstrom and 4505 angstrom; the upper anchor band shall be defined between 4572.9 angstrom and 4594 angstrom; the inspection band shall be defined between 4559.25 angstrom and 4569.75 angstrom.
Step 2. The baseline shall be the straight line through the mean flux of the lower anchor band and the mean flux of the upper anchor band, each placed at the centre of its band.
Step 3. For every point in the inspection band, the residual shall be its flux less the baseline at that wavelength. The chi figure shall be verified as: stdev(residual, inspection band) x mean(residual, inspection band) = 0.0004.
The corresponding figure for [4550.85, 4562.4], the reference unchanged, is -0.0009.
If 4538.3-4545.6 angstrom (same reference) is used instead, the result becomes -0.0001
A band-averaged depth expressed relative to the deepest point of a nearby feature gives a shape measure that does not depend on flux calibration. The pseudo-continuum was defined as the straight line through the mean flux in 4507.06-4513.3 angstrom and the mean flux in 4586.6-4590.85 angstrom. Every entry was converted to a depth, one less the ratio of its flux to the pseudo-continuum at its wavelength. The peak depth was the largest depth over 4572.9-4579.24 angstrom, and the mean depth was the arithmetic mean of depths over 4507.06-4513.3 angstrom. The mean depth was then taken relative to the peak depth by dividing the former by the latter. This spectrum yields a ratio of 0.0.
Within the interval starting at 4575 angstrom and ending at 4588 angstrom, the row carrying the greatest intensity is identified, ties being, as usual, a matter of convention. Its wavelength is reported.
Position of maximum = 4575.55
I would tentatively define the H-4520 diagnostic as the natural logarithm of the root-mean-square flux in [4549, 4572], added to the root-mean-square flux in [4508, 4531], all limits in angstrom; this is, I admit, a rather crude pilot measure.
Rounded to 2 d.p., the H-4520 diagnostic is 2.26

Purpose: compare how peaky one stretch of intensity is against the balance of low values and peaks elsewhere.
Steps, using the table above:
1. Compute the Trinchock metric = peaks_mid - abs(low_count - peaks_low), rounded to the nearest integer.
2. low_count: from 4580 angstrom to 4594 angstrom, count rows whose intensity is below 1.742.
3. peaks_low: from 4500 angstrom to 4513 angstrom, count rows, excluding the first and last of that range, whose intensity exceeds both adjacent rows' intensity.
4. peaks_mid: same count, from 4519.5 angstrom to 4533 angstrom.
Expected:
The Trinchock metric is -13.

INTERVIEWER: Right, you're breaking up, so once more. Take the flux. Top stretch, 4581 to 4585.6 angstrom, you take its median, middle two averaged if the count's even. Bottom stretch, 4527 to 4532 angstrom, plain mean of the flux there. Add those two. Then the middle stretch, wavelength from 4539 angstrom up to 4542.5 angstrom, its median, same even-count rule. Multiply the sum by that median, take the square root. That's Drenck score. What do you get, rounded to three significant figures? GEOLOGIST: 2.40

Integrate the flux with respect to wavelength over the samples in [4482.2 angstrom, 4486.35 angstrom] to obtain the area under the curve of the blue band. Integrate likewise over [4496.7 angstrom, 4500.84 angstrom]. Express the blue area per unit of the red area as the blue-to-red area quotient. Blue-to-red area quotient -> 0.95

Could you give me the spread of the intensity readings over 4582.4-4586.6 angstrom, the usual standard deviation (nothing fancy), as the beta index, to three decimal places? 0.004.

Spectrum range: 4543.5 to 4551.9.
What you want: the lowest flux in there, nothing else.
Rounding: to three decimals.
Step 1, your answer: 1.640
